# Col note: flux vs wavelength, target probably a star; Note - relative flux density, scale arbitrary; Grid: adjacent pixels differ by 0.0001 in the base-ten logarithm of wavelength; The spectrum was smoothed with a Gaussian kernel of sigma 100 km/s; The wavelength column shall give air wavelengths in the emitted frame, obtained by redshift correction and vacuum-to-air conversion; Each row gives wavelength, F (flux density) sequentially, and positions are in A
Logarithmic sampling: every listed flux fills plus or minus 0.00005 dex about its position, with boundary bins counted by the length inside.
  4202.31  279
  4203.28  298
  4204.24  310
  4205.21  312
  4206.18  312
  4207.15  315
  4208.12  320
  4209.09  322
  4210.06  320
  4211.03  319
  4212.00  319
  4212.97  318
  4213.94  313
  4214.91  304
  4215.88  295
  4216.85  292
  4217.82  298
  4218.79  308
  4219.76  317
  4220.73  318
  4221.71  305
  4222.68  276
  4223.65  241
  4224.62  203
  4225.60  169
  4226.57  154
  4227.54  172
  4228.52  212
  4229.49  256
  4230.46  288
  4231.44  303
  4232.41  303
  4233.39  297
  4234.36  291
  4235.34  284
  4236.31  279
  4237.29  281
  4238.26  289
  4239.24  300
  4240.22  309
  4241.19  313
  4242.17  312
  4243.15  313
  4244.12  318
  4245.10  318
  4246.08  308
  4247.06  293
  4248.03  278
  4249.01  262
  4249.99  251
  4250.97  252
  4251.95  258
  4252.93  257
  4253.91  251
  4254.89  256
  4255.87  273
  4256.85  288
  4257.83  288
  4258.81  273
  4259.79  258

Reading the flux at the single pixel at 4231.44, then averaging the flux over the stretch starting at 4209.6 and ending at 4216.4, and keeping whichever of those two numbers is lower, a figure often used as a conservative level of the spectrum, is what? 303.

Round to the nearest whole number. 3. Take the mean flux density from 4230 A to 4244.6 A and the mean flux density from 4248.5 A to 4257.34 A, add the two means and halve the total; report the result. 280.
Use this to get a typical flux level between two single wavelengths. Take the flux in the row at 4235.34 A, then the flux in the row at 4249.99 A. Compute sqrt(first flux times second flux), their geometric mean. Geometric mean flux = 267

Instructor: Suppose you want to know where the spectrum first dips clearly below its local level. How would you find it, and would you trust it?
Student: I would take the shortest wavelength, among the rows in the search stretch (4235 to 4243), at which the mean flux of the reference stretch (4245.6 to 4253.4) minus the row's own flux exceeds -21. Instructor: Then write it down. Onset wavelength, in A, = 4235.34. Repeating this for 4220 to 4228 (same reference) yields 4222.68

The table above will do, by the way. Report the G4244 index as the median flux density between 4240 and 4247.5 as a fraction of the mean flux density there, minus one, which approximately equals 0.006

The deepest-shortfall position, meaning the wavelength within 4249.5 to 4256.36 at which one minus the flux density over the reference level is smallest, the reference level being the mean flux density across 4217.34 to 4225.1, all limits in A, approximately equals 4255.87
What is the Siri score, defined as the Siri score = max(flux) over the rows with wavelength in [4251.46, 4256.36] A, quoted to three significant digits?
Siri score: 273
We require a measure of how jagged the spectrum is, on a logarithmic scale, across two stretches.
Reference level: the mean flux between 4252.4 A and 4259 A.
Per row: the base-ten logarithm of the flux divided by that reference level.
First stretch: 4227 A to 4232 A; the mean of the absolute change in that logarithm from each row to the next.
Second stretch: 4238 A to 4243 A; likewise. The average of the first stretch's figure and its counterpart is 0.035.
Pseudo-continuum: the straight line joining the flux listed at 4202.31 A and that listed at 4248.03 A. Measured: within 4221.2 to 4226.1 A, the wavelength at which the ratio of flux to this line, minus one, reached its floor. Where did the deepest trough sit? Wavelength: 4225.60 A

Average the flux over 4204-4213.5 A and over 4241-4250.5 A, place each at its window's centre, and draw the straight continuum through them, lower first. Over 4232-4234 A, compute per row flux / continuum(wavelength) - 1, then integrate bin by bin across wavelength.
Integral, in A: -0.02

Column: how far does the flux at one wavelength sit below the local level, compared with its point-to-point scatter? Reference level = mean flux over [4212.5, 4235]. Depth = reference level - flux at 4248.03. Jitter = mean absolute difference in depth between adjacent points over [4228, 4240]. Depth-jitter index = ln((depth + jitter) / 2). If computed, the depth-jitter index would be 0.99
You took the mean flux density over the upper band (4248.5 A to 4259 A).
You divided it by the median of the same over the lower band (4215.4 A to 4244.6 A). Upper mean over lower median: 0.90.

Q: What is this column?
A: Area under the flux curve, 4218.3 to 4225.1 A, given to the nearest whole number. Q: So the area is 1913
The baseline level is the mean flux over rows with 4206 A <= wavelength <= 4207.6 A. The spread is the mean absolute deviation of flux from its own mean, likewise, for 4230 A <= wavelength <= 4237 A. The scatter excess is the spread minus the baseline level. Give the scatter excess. -306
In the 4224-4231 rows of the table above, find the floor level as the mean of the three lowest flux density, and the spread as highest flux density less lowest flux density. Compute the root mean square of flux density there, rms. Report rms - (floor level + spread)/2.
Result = 63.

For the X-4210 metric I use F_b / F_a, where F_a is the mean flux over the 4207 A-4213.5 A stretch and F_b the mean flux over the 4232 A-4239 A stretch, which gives 0.91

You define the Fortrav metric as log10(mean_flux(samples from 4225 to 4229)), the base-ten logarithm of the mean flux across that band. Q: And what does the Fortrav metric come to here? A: 2.25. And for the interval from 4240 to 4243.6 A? 2.49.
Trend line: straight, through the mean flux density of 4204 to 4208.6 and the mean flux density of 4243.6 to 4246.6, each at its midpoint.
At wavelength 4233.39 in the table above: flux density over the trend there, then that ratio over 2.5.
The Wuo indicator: 0.378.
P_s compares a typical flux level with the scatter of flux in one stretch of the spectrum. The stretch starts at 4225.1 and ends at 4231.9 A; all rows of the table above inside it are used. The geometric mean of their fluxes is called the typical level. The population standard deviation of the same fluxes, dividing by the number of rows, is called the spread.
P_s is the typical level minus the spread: 159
